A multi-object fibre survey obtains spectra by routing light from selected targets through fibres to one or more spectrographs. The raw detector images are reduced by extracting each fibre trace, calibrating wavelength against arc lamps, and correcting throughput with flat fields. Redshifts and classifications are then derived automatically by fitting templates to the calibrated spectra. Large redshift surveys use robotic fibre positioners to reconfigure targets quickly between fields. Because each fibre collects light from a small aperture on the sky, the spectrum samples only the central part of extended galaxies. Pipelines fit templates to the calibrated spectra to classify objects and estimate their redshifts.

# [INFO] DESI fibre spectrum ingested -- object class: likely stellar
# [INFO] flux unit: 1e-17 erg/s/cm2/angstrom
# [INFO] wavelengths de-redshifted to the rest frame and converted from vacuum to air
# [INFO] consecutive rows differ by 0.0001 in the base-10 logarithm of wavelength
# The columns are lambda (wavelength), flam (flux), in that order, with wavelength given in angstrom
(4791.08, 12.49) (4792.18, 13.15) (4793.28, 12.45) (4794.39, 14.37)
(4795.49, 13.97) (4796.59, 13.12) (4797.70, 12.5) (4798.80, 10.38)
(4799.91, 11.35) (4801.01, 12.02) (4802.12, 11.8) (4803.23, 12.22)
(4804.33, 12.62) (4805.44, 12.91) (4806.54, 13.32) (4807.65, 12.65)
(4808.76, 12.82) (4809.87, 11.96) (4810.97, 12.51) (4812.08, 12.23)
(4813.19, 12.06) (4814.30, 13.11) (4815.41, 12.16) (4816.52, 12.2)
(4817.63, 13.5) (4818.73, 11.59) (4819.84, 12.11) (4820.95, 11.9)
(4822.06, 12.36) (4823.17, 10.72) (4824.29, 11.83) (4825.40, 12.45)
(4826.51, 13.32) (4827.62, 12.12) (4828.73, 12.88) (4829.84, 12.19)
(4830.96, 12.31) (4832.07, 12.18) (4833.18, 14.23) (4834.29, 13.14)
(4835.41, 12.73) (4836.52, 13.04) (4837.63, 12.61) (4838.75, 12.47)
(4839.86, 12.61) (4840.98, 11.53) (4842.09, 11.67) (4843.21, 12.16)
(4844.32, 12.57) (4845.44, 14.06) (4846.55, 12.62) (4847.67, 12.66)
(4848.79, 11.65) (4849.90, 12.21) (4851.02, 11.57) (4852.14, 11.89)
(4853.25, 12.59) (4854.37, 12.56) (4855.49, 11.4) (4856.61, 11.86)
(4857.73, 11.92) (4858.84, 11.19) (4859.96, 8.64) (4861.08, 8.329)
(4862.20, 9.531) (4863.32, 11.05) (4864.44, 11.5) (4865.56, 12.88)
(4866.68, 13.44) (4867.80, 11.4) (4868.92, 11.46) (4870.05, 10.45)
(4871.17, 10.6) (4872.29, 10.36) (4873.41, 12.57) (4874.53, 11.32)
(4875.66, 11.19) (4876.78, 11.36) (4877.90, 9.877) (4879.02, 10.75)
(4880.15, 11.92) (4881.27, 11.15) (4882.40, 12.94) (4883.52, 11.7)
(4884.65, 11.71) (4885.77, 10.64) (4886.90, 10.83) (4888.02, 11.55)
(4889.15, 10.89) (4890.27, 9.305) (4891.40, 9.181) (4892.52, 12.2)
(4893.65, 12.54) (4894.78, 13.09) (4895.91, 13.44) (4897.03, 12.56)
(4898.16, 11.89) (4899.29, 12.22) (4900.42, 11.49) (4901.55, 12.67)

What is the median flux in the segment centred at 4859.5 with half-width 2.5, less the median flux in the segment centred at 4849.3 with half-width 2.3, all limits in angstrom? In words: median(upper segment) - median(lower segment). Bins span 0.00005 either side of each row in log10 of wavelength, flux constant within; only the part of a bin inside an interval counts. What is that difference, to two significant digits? -2.0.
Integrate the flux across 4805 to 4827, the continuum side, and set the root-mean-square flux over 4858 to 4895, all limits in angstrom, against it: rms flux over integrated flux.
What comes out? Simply 0.041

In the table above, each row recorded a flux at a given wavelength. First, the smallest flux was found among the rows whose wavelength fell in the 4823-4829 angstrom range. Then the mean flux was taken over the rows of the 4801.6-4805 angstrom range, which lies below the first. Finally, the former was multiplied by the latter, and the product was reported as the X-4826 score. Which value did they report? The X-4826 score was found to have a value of 131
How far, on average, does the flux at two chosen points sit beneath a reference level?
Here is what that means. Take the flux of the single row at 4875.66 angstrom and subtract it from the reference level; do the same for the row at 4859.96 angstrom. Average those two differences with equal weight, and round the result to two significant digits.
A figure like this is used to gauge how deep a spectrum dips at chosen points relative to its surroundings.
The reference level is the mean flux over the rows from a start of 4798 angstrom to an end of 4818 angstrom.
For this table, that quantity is 2.4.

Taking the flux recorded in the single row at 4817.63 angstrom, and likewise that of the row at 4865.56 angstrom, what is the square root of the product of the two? 13.2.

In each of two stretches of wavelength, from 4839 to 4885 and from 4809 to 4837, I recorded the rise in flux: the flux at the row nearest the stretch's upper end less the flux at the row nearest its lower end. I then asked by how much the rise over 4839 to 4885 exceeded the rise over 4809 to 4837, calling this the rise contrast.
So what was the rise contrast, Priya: -1.98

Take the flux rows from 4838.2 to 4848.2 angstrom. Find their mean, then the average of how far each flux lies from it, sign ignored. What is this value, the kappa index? 0.47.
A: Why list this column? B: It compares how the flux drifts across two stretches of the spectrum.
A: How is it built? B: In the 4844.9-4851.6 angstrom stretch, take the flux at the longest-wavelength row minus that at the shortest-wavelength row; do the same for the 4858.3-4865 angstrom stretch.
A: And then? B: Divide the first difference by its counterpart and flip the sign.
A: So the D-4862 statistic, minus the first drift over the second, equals 8.0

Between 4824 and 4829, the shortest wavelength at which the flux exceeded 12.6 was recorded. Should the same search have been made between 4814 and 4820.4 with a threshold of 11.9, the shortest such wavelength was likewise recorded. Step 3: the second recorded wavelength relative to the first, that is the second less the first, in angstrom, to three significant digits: -12.2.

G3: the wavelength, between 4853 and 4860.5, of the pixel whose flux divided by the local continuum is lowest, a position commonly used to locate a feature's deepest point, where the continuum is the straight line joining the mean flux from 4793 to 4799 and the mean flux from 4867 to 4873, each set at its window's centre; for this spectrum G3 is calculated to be 4859.96 angstrom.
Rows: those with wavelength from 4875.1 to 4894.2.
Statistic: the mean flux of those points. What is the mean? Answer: 11.2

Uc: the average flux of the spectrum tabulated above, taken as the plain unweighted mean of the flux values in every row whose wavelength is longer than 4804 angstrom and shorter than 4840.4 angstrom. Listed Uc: 12.51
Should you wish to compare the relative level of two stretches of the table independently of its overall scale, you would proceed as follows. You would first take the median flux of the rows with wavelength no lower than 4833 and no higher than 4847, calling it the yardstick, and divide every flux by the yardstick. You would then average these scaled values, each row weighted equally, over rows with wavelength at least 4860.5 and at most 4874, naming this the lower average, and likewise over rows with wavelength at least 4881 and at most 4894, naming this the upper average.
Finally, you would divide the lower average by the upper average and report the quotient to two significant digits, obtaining 0.99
